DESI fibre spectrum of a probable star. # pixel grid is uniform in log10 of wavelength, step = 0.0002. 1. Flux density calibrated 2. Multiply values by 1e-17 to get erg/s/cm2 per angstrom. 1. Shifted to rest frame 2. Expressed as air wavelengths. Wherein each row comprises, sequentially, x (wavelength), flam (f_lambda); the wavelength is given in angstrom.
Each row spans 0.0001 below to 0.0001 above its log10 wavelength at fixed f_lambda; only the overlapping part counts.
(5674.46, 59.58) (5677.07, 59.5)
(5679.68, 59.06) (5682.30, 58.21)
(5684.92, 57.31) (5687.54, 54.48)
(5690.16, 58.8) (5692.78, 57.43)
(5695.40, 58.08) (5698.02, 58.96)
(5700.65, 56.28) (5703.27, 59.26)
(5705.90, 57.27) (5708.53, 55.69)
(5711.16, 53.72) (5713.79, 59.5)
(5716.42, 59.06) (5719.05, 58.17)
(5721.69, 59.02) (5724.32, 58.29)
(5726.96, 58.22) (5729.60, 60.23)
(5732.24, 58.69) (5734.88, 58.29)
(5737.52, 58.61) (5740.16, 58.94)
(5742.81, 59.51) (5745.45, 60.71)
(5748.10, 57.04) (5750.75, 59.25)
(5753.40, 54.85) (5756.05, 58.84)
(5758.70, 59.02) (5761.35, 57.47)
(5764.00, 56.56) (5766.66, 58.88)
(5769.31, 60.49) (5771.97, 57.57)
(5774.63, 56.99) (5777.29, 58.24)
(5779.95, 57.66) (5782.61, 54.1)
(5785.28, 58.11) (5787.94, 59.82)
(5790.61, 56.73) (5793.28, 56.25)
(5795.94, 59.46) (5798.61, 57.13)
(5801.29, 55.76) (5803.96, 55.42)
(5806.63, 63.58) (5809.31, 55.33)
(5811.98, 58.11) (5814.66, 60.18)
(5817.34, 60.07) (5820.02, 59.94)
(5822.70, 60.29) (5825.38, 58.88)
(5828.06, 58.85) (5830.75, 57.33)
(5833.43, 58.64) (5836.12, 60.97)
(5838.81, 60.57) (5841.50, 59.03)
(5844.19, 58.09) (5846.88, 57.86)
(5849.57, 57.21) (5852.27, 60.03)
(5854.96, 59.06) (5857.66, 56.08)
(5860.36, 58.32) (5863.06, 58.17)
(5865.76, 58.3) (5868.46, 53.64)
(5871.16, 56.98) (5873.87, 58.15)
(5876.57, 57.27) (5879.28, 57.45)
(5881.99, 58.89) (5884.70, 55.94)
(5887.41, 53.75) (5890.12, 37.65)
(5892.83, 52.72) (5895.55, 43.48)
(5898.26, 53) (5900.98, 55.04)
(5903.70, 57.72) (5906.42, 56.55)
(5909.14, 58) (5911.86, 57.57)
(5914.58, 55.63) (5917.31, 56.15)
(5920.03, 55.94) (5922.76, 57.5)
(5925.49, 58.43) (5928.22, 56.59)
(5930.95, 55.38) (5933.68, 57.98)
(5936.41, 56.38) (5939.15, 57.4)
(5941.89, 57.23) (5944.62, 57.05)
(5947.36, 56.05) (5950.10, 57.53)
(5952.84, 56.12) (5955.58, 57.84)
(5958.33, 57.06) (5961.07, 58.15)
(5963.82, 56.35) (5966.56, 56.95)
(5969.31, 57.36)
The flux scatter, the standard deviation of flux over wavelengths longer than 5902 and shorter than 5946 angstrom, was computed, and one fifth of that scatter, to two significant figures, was 0.18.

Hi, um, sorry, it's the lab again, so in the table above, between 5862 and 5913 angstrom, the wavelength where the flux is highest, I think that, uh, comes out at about 5881.99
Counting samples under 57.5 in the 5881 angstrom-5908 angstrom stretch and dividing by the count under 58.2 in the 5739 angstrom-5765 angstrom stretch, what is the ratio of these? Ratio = 2.0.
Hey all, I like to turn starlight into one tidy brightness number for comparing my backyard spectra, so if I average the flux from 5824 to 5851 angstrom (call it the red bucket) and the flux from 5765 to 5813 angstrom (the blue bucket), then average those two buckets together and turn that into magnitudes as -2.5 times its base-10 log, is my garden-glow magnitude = -4.41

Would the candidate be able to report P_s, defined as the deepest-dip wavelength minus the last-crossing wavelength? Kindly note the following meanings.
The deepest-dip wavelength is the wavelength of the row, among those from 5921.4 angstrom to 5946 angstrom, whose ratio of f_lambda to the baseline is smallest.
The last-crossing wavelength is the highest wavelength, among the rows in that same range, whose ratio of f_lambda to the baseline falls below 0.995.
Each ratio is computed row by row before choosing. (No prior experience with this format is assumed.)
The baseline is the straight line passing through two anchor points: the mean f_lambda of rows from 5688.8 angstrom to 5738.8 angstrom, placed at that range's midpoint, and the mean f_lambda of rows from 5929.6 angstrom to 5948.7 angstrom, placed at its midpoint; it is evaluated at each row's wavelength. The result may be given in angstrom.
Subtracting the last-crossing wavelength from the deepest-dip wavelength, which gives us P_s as -5.5 angstrom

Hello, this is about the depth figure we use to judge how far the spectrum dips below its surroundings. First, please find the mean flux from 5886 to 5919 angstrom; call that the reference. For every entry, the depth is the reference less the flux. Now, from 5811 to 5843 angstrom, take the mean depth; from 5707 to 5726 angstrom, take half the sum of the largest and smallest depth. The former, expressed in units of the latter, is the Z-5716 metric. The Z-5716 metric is 1.8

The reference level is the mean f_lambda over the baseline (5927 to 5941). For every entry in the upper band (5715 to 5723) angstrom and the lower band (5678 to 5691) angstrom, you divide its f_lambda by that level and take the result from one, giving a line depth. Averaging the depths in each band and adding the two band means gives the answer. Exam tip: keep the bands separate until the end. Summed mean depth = -0.05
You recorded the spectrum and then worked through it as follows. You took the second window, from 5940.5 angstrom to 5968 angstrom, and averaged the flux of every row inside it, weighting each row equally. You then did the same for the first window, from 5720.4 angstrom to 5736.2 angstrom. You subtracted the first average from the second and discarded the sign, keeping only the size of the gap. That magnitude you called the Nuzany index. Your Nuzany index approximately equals 1.8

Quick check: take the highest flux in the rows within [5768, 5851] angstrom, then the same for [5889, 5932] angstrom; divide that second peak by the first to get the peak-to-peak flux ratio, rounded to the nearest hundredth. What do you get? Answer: 0.92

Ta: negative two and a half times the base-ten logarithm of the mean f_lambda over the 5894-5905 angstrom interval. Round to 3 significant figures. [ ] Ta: -4.30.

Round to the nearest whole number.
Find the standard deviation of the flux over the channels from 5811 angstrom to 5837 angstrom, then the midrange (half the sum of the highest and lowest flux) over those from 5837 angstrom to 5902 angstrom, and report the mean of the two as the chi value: 25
